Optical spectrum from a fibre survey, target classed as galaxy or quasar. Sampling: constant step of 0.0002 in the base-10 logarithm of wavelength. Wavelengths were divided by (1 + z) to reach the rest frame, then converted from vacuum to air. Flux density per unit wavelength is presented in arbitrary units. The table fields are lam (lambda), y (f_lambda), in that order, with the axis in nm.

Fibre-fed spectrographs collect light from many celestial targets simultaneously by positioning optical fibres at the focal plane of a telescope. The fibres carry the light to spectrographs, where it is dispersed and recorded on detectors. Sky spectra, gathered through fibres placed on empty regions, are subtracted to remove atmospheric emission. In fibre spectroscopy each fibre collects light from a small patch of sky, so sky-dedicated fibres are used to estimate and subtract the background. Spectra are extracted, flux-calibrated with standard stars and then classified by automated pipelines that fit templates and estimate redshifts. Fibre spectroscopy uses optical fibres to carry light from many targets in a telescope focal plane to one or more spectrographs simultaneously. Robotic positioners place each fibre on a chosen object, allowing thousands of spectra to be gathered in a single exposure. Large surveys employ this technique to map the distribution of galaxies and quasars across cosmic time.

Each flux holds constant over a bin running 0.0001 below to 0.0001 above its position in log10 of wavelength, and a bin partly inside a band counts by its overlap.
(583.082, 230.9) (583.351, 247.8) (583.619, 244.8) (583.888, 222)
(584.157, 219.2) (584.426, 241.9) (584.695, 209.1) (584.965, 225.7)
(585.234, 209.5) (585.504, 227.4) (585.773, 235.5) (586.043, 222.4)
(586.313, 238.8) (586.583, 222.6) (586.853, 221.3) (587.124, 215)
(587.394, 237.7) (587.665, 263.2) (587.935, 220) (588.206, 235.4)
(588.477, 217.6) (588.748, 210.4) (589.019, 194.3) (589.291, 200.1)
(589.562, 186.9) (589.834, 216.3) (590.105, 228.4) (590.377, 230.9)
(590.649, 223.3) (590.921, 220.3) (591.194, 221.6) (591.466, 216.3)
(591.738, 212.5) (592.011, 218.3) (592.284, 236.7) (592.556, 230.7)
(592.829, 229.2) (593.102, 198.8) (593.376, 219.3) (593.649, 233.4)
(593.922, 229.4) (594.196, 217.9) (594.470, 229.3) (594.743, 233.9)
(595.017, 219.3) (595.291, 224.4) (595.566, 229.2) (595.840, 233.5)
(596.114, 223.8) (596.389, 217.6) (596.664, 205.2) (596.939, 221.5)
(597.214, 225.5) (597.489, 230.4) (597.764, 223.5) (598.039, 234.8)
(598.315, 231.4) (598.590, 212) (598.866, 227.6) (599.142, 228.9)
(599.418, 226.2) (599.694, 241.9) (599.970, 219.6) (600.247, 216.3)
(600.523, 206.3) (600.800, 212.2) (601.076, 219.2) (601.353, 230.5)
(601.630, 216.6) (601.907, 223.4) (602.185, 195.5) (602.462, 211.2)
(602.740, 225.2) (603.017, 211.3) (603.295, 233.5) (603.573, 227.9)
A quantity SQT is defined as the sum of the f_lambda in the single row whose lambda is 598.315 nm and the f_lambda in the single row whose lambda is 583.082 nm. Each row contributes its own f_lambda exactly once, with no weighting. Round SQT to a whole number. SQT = 462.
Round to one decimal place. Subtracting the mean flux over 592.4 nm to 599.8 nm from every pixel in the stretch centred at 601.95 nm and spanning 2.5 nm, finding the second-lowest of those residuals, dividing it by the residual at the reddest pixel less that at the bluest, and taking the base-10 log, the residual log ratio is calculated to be 1.2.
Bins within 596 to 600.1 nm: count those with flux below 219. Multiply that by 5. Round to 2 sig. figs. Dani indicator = 15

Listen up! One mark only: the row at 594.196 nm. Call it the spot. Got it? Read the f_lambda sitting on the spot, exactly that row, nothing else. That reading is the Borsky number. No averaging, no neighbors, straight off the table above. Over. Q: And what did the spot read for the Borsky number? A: 217.9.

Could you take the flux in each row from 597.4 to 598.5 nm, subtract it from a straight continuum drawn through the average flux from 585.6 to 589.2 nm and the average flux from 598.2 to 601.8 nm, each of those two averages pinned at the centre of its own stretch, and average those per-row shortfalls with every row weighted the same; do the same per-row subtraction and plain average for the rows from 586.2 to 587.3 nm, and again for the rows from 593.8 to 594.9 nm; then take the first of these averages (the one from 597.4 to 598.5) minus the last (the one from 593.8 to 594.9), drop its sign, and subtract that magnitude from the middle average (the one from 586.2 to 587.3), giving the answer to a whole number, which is -2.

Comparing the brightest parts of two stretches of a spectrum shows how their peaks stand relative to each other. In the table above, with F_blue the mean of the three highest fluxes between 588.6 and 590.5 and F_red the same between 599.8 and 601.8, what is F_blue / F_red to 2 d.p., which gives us 1.01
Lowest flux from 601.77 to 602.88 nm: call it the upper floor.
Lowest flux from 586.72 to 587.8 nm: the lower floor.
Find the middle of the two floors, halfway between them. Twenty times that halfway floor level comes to 4105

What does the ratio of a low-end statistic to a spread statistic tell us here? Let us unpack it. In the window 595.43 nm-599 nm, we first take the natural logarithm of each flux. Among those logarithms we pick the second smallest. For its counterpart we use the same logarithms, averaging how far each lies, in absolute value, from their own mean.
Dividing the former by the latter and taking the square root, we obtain 13.5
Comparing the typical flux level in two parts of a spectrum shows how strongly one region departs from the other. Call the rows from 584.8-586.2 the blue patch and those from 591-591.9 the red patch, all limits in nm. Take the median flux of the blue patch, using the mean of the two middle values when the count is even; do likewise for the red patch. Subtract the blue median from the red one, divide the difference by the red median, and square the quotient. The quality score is 0.0019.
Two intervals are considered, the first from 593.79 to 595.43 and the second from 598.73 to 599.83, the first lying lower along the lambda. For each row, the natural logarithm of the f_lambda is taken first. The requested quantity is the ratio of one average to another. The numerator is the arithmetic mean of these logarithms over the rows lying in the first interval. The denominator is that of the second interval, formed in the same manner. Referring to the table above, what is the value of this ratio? 1.00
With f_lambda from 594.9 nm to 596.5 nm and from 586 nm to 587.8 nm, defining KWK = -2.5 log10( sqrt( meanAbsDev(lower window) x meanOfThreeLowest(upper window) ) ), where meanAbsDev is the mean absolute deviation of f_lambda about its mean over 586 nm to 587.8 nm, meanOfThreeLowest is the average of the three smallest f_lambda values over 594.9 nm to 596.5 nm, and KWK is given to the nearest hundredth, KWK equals -4.31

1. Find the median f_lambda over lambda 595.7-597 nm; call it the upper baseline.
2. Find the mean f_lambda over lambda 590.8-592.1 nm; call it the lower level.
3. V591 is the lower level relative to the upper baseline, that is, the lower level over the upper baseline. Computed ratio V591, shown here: 0.98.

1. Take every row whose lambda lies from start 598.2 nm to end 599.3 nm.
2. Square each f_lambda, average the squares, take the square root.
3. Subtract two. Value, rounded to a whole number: 223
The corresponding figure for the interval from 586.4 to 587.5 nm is 222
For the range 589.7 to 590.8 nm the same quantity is 223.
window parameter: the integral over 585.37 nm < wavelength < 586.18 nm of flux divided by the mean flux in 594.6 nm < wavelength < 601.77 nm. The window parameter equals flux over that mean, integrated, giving 0.83 nm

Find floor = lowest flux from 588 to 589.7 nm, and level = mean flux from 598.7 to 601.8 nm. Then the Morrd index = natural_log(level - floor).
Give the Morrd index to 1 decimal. 3.6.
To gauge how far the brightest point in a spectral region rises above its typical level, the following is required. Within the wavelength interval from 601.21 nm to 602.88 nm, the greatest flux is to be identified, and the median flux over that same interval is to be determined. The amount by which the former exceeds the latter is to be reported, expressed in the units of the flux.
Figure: 10.5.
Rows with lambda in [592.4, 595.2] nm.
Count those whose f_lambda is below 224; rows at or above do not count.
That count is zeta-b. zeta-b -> 4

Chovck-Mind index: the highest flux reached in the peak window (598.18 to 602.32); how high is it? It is 241.9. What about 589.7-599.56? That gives 236.7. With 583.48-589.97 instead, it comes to 263.2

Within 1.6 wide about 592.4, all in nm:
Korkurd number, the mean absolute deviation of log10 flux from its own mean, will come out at 0.022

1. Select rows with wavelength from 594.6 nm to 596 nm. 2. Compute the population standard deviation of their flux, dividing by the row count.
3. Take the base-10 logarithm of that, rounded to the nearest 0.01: 0.75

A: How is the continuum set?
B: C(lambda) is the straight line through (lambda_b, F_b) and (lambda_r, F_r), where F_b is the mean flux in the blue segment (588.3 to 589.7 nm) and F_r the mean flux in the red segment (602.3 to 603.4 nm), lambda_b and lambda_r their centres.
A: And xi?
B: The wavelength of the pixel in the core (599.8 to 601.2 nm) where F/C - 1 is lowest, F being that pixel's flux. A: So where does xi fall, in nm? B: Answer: 600.523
